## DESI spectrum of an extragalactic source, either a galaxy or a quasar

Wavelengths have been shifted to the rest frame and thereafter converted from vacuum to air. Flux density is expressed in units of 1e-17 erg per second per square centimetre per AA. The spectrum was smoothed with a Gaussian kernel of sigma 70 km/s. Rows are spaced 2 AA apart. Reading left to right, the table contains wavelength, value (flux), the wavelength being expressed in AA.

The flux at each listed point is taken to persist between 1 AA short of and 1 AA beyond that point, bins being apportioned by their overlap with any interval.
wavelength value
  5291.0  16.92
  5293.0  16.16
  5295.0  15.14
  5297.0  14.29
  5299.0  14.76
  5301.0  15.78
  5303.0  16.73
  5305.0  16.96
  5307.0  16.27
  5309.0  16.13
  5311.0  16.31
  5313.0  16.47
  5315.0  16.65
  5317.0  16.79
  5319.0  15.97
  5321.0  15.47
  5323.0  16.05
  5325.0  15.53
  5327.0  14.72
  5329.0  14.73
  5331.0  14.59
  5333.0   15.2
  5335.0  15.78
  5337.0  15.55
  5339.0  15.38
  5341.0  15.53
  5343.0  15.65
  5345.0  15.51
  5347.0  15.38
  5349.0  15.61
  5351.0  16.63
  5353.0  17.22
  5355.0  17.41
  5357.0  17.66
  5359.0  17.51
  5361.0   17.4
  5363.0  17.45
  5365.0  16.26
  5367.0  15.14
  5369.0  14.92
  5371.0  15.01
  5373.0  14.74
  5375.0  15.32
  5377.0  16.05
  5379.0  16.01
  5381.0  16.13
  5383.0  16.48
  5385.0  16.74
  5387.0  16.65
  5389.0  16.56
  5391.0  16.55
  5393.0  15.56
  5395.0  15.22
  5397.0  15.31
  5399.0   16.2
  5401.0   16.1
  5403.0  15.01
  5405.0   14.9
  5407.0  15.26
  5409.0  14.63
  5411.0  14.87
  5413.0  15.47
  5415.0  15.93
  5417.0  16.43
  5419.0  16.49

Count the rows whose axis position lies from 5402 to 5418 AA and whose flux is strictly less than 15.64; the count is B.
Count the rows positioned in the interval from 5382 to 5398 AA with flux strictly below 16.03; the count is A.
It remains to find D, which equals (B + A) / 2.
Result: 4.5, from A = 3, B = 6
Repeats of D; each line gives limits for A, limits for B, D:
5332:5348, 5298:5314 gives 4.5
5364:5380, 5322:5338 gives 6.0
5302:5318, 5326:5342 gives 3.5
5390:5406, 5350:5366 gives 2.5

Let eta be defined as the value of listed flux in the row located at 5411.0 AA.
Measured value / 14.87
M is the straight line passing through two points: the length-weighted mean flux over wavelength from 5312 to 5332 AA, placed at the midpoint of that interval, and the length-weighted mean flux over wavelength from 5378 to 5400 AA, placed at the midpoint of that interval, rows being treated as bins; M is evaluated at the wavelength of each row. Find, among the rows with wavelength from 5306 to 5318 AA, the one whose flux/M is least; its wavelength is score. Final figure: 5309.0 AA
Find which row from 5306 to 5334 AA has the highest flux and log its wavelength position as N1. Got 5317.0 AA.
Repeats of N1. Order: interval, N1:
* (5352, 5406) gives 5357.0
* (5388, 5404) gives 5389.0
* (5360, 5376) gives 5363.0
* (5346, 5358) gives 5357.0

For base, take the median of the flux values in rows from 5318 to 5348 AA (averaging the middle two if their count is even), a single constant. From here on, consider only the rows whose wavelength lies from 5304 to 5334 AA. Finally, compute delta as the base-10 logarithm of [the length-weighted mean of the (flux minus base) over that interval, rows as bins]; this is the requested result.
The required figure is -0.46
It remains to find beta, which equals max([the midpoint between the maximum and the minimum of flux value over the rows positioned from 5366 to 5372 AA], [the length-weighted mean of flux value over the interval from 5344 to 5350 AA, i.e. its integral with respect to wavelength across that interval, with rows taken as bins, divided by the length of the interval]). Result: 15.5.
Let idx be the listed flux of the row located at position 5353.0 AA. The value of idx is 17.22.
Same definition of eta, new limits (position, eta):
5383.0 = 16.48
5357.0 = 17.66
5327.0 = 14.72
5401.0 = 16.1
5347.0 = 15.38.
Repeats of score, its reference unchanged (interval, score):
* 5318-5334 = 5331.0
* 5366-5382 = 5373.0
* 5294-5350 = 5297.0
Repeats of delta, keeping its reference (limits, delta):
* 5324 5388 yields -0.37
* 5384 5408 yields -0.48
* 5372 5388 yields -0.30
